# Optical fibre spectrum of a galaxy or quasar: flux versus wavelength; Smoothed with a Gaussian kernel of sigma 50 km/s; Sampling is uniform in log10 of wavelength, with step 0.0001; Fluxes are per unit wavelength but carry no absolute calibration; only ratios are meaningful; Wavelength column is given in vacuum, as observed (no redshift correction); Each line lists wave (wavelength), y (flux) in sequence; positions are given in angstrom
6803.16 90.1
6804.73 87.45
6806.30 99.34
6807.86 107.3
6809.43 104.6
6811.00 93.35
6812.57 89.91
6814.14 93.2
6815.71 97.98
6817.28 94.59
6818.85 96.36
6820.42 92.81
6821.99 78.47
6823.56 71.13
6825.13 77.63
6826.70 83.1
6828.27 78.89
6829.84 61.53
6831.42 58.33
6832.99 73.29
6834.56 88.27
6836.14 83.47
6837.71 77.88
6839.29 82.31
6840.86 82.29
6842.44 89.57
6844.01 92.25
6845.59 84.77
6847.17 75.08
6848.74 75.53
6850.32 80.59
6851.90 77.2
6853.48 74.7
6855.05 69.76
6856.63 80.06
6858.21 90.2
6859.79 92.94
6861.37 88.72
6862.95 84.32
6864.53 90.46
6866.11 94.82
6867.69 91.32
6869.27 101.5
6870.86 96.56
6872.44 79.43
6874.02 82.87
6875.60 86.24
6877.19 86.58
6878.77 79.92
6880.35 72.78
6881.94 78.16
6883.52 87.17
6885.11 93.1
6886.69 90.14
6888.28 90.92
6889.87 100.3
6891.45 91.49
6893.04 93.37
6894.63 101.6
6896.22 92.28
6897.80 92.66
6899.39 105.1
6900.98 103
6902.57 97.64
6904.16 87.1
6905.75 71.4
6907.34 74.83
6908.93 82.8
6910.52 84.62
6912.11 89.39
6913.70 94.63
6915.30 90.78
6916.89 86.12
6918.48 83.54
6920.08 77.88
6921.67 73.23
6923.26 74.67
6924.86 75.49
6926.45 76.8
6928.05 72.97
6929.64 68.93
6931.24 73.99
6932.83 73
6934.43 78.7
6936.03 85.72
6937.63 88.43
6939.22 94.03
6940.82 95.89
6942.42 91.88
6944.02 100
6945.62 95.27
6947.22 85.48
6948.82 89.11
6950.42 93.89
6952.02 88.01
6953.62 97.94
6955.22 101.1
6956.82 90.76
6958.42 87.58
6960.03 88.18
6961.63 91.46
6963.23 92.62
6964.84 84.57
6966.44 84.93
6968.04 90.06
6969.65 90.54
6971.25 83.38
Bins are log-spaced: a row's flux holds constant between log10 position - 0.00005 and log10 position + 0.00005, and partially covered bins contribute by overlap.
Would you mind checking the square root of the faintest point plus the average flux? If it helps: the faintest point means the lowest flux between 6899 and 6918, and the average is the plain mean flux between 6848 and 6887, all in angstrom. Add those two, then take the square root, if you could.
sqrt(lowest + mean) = 12.5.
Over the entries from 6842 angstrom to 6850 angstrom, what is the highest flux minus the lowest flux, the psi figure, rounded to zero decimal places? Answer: 17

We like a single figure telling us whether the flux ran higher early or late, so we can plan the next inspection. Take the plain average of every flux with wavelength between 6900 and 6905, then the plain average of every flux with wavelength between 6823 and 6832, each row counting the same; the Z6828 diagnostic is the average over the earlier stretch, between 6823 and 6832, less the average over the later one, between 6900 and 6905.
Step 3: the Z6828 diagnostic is -24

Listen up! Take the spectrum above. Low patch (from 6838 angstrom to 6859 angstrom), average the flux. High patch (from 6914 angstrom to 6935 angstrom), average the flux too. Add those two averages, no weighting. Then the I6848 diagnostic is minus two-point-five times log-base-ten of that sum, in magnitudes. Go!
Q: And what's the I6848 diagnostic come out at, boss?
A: -5.50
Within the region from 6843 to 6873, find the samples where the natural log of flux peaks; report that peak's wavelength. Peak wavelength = 6869.27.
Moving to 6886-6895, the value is 6894.63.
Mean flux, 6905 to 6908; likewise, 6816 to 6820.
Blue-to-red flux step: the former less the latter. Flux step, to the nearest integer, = -22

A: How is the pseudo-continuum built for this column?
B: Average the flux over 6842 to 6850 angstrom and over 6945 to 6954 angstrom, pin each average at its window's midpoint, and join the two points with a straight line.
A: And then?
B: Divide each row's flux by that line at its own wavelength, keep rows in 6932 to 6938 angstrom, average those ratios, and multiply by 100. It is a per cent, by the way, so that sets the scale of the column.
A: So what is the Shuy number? 90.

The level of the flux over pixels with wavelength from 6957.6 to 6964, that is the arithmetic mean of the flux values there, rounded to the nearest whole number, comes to 90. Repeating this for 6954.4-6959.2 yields 93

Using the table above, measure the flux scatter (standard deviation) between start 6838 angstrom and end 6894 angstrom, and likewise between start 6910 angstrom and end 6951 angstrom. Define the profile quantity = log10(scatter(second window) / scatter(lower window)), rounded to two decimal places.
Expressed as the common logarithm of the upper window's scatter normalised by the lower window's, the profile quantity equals 0.05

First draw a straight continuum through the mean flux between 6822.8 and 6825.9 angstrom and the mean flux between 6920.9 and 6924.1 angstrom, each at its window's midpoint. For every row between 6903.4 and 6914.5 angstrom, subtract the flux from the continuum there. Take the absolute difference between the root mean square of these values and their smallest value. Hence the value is 33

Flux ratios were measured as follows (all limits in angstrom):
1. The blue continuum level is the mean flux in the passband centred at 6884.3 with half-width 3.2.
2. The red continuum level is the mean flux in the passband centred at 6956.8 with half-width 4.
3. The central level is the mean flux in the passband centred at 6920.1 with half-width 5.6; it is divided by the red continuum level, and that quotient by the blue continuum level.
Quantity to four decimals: 0.0099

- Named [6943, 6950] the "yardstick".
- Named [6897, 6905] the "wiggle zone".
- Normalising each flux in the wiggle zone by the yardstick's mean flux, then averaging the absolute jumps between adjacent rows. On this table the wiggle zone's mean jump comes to 0.082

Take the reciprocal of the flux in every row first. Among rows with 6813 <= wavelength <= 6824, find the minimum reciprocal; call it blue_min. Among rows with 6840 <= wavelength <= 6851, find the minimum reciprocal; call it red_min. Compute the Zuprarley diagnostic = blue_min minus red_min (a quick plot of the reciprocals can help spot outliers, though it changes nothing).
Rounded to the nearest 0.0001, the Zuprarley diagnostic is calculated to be -0.0006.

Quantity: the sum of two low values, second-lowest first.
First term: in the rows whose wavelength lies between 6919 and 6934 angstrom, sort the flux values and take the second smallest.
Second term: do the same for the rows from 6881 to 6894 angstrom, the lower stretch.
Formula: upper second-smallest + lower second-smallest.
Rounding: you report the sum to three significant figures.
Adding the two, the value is 160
